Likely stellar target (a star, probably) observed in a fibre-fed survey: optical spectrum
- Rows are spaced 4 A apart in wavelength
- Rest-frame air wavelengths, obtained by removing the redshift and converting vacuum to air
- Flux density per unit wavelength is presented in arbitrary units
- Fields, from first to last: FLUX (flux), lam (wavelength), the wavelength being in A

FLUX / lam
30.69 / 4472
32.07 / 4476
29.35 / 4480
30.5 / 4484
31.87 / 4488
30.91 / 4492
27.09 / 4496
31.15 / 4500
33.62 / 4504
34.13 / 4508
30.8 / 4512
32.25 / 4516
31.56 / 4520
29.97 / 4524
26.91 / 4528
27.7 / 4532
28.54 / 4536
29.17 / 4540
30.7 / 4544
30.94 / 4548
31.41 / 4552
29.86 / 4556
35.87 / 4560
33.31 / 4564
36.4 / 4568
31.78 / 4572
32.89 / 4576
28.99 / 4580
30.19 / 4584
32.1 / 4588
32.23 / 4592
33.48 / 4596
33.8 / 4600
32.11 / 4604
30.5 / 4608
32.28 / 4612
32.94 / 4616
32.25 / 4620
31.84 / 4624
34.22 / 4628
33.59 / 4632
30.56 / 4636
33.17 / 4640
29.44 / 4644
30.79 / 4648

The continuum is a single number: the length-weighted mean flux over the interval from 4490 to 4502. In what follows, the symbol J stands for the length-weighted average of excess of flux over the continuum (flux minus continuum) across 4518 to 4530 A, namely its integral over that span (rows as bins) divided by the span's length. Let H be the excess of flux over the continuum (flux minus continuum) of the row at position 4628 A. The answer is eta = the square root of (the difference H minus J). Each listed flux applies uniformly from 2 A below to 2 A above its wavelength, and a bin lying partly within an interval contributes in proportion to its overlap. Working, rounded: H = 4.5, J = -0.2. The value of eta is 2.2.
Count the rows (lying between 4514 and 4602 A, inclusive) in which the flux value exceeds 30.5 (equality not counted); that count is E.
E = 14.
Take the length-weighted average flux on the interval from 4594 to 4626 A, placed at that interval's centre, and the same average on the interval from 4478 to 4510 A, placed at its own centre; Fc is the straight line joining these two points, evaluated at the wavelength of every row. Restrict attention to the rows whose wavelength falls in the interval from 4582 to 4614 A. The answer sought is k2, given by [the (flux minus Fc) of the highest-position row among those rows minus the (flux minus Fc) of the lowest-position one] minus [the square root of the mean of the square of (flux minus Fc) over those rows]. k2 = 0.6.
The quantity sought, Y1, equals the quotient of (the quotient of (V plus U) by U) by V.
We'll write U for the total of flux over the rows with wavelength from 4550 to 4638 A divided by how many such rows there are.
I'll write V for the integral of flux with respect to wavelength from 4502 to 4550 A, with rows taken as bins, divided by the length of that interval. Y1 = 0.0636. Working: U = 32.4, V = 30.5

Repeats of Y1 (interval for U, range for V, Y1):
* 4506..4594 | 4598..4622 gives 0.0629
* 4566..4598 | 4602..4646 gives 0.0622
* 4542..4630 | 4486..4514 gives 0.0629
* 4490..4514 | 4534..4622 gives 0.0633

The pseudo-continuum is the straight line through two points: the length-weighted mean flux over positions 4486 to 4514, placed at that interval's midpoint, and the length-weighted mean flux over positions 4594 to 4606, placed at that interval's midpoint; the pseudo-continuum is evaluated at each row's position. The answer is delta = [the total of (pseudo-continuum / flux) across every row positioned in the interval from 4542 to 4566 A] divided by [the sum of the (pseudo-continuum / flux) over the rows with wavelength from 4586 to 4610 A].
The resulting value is 0.99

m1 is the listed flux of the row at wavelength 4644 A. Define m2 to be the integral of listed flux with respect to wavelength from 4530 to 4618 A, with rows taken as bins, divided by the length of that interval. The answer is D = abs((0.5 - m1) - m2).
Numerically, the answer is 60.6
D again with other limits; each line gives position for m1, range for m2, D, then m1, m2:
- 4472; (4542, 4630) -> 62.5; 30.69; 32.3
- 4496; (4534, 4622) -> 58.5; 27.09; 31.9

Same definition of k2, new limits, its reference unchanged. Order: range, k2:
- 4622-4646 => -4.5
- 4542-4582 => -4.4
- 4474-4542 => -5.9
